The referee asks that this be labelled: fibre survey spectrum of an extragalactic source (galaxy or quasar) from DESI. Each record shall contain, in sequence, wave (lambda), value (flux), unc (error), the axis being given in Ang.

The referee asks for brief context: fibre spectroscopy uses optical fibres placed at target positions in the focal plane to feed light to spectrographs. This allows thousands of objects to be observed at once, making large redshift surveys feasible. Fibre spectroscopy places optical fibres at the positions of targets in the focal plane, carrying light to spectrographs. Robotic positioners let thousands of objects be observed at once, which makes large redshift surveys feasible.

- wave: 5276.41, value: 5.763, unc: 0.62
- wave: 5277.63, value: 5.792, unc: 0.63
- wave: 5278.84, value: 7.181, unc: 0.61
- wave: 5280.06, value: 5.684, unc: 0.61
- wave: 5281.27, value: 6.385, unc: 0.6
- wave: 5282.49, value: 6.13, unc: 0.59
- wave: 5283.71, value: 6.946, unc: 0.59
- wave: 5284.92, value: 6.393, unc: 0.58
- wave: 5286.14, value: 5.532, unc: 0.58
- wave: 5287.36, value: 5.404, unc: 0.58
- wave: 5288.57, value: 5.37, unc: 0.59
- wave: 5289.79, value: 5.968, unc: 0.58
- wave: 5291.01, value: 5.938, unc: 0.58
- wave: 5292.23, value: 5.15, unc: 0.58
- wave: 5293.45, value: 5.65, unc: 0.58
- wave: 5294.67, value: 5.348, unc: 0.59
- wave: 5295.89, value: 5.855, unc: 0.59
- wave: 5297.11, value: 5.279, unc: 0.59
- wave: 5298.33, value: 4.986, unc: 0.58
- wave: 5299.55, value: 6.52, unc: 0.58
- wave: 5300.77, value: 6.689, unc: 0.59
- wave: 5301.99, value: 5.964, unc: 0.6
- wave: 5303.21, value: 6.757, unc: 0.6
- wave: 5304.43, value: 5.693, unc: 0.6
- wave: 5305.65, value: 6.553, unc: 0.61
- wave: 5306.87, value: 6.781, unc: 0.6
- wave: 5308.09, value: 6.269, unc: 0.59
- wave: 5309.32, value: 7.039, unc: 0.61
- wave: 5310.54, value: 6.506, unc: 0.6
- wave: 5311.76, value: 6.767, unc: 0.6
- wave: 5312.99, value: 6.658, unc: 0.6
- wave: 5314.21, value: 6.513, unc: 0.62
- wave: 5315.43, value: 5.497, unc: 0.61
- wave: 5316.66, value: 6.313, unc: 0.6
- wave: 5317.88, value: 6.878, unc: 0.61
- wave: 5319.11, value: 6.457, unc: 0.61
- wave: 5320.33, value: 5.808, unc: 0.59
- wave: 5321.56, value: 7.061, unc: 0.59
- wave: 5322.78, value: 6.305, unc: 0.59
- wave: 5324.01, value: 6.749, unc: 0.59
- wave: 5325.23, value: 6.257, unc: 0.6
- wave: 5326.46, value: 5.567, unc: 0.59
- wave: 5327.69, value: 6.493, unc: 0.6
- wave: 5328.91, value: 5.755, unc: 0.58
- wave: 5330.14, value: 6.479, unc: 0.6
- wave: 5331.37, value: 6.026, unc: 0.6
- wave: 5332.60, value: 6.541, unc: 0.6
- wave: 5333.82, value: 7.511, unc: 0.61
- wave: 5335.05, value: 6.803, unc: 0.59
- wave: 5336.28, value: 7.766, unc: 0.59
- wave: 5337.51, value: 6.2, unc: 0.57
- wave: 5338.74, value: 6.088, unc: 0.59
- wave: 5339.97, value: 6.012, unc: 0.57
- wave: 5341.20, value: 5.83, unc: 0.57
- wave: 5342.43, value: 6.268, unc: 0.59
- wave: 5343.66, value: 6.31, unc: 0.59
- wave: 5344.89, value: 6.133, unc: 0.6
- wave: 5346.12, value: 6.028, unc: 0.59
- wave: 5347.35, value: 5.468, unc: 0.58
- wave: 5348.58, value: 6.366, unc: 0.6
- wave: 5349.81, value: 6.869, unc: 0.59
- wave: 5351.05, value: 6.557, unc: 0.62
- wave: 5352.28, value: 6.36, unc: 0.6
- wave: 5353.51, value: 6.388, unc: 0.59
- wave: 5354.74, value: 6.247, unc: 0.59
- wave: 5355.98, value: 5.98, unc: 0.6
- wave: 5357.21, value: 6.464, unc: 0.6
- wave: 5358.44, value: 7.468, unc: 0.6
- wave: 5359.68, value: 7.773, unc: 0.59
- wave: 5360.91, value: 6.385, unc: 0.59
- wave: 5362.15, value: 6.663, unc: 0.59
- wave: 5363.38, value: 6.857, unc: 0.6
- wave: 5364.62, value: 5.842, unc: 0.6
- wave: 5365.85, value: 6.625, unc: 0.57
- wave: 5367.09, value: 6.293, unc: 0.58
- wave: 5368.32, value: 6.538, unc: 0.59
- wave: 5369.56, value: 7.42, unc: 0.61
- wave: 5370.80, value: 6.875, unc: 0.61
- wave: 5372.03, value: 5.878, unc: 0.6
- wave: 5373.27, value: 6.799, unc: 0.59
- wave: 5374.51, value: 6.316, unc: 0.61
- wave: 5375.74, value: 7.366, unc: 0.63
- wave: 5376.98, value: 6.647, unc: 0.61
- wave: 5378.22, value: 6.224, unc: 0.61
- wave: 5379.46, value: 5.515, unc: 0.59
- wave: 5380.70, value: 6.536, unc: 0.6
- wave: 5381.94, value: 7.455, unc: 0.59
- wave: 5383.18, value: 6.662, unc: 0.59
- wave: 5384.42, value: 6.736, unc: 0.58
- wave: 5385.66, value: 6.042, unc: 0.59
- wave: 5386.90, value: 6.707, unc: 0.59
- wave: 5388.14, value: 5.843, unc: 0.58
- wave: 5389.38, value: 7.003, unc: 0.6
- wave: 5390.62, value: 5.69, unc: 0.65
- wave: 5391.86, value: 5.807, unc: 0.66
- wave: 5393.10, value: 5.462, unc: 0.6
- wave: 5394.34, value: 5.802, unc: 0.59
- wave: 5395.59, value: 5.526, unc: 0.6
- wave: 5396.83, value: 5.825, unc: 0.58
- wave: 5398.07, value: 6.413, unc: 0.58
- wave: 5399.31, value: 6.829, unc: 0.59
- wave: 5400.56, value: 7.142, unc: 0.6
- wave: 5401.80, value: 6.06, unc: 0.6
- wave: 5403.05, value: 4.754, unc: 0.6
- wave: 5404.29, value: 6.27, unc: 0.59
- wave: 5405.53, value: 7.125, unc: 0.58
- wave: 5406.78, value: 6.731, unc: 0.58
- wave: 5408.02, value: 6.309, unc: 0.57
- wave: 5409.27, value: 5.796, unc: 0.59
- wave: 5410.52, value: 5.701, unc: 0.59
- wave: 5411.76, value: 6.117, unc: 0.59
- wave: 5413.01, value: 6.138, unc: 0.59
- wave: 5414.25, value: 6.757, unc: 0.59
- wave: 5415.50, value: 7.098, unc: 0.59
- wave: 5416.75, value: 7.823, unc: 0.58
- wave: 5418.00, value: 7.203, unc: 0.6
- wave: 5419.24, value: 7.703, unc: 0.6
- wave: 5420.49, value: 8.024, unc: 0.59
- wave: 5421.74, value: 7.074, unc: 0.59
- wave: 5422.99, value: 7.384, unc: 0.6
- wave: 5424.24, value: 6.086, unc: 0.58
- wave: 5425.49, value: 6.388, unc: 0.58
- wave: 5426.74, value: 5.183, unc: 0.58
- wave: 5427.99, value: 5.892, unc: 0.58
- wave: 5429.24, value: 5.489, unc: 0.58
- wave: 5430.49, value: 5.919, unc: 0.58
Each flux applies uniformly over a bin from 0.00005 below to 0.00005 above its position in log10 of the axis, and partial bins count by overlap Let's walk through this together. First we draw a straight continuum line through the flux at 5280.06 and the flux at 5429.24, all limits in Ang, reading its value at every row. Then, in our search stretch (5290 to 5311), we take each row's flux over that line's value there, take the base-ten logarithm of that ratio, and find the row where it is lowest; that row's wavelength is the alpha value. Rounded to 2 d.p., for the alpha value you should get 5298.33 Ang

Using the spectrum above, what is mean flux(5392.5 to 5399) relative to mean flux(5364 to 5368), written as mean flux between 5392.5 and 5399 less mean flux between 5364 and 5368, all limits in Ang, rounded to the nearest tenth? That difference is -0.4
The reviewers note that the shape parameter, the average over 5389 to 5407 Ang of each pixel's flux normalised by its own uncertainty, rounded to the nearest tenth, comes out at 10.3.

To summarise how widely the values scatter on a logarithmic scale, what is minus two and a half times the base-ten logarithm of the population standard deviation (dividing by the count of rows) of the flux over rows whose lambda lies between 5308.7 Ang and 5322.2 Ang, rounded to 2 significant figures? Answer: 0.83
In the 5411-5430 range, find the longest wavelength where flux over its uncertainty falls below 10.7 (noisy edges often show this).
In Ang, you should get 5429.24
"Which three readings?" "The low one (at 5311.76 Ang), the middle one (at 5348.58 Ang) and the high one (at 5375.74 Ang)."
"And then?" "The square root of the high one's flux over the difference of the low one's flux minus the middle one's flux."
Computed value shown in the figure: 4.3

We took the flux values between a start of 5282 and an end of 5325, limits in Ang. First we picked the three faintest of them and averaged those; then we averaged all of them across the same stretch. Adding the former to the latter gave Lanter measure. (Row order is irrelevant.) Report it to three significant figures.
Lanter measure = 11.3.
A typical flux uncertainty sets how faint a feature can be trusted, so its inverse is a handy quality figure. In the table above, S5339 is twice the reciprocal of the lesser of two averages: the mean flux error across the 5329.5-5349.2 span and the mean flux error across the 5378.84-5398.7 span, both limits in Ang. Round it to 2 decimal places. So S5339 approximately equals 3.39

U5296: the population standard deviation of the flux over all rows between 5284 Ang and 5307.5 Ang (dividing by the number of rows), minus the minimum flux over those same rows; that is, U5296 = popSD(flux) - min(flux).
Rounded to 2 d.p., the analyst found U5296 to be -4.42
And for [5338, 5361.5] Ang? -4.95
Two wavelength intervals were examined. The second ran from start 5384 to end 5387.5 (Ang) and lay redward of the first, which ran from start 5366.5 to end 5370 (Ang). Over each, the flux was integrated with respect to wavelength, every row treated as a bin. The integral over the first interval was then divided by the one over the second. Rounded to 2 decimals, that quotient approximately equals 1.04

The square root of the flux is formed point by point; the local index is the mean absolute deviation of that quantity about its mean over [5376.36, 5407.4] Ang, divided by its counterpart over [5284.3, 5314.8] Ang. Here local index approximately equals 1.0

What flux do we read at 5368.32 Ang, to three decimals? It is 6.538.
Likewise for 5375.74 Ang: 7.366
